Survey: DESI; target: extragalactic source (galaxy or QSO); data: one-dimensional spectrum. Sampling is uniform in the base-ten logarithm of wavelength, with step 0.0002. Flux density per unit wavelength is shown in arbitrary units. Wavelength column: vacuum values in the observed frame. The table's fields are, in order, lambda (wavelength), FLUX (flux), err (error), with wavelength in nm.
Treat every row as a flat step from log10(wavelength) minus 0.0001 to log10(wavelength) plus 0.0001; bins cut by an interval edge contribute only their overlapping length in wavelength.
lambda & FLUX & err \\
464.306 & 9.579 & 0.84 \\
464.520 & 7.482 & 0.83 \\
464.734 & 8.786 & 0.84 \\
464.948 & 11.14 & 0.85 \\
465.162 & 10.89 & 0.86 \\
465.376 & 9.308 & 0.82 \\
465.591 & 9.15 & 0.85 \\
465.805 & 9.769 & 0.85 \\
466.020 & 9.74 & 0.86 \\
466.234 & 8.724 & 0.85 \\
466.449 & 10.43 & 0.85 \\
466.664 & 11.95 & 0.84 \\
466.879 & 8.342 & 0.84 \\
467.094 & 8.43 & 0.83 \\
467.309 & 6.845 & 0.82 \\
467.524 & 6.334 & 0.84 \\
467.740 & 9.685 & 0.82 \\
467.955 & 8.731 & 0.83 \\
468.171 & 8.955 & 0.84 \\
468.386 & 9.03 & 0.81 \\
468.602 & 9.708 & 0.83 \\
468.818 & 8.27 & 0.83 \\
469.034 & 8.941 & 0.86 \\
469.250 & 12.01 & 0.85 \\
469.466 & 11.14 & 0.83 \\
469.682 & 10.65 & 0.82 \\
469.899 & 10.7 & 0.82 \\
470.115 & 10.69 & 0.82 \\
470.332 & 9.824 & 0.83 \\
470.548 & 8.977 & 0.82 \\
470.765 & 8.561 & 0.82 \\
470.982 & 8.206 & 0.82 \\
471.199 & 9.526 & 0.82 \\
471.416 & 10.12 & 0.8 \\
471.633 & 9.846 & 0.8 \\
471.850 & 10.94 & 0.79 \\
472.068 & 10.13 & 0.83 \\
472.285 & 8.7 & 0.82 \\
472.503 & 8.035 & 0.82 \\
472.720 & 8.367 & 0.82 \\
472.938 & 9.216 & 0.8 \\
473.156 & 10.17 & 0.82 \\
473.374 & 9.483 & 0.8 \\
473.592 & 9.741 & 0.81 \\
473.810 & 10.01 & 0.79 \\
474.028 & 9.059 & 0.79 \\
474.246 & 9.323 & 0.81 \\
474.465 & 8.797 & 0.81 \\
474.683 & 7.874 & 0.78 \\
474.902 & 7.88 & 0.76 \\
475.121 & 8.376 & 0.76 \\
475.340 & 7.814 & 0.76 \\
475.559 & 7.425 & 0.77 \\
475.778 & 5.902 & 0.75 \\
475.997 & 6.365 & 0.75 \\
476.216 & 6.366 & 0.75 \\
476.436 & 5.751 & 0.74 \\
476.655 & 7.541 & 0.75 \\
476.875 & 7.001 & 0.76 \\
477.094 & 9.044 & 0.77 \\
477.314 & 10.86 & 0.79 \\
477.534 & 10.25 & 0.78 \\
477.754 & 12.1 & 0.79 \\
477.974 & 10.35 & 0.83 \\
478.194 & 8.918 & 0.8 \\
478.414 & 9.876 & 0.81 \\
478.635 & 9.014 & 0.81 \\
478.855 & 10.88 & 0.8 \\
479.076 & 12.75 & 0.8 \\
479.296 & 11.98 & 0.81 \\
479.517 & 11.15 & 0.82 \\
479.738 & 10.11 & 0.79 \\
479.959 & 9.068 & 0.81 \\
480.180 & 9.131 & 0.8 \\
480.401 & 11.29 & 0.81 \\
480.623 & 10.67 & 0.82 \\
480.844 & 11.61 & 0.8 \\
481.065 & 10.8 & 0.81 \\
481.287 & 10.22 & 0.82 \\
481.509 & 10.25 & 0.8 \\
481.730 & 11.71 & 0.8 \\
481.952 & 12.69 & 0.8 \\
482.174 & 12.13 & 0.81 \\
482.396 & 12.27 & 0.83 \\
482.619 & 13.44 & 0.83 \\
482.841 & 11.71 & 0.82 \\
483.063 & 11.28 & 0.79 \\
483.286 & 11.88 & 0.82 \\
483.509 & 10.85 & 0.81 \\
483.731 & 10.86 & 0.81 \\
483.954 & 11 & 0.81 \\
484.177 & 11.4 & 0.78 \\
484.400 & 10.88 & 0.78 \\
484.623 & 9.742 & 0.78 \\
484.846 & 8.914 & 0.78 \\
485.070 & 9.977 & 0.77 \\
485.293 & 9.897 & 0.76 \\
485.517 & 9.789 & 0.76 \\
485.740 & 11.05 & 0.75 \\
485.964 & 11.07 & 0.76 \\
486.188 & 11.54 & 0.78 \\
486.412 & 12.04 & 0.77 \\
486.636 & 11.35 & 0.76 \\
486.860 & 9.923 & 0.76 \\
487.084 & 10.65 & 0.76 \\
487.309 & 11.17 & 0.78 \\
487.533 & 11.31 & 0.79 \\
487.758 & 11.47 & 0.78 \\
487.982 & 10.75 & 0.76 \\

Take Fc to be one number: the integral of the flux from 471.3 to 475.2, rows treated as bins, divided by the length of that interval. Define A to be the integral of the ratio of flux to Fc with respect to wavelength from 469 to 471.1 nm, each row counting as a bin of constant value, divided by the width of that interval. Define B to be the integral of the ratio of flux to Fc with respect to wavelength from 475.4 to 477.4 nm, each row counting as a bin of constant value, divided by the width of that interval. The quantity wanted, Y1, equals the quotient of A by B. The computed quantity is 1.4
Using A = 1.08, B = 0.79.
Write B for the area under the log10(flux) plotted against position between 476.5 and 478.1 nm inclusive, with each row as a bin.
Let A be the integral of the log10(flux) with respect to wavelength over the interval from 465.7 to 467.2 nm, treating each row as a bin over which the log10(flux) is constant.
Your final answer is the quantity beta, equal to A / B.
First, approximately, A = 1.47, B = 1.55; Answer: 0.95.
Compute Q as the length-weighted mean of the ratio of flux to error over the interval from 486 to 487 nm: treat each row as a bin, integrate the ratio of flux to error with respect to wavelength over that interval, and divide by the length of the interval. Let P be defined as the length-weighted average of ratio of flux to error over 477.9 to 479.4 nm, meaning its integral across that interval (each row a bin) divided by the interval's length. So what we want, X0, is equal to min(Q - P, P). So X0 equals 1.5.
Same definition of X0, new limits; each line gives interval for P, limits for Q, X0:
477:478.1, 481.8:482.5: 1.9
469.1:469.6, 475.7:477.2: -4.4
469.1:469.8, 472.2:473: -2.8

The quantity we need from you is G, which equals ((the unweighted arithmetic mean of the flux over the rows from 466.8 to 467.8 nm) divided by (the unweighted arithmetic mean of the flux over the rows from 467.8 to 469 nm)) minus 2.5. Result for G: -1.61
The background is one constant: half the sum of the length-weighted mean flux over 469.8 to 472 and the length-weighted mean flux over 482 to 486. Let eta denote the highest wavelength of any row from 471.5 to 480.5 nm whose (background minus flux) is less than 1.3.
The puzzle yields 480.401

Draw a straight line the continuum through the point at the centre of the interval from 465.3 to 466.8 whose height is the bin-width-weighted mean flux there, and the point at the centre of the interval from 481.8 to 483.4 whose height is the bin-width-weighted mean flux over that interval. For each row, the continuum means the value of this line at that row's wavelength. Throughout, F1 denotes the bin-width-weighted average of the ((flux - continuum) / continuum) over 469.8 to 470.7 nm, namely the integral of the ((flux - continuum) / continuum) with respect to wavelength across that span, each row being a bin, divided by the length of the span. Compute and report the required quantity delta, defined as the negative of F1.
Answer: 0.04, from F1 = -0.04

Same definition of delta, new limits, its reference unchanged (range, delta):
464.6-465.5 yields -0.02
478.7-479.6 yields 0.01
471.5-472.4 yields 0.07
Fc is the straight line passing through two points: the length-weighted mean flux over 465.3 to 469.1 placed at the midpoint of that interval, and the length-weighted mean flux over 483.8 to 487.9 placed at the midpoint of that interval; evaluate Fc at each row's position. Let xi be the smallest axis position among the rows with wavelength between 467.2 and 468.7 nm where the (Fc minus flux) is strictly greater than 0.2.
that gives 467.309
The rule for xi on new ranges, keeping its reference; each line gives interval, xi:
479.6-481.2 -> 479.959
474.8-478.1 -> 474.902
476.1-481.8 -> 476.216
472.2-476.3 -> 472.285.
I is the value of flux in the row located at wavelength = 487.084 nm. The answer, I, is 10.65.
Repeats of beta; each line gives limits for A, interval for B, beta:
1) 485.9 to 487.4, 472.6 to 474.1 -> 1.07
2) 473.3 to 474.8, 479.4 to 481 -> 0.89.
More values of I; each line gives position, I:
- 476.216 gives 6.366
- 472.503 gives 8.035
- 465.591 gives 9.15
